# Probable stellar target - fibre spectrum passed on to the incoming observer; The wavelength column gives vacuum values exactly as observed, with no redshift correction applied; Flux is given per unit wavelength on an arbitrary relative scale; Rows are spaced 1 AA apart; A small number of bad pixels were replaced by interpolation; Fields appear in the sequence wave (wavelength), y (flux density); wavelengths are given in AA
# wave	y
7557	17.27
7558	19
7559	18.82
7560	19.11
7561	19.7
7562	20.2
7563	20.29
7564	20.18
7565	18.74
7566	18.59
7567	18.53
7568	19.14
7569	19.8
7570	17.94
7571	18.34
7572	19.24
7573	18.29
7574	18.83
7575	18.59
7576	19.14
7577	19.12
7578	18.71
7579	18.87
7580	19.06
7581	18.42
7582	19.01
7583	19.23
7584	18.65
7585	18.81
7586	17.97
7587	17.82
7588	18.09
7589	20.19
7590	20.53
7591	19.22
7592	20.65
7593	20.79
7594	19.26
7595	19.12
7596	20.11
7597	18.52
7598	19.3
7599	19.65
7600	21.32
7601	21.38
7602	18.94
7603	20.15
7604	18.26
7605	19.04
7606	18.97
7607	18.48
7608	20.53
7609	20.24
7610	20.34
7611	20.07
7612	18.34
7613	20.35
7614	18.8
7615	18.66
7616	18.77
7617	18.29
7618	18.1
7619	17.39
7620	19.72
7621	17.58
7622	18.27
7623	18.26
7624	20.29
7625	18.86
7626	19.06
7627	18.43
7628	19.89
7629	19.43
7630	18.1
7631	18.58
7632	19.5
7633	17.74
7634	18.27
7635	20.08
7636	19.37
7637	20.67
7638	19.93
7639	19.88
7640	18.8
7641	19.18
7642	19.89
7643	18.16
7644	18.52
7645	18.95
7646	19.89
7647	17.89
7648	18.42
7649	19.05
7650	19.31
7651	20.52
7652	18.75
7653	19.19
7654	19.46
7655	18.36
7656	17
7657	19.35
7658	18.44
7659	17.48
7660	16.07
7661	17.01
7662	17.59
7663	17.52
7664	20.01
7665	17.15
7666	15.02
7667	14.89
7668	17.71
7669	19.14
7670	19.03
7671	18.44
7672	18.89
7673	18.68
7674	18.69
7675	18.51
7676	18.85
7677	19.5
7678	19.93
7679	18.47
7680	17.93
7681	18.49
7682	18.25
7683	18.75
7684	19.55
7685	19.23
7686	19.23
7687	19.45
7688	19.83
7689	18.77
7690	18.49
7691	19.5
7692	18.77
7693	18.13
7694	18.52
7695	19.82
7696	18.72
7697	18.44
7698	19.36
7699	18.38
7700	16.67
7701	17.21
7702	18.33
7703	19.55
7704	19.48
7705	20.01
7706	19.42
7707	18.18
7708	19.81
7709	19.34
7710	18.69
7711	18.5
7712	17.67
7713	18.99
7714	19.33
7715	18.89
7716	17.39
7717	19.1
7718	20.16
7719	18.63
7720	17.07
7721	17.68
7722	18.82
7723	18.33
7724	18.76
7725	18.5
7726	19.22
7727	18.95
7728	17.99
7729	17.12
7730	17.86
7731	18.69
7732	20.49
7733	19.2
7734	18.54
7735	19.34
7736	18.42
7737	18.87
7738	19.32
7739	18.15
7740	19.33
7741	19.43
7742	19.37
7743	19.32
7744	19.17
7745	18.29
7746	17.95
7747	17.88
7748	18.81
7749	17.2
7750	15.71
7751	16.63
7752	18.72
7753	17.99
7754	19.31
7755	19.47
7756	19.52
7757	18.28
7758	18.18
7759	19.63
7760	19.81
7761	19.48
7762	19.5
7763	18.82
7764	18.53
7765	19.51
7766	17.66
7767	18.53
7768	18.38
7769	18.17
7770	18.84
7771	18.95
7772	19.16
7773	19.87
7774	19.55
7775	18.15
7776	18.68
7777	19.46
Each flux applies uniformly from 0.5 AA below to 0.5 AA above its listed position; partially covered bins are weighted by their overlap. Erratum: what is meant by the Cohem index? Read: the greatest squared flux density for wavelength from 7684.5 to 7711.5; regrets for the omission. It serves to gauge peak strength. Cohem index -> 400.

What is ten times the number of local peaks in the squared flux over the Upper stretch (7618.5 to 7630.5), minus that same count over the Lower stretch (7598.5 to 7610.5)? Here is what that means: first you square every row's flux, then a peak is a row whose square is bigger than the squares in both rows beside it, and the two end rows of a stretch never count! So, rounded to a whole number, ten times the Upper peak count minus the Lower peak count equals 46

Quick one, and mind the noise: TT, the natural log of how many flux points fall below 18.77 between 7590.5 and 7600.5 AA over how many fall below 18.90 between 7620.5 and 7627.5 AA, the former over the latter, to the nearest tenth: -1.6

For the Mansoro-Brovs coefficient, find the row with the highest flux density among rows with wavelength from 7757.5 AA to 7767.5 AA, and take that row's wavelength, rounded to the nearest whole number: 7760 AA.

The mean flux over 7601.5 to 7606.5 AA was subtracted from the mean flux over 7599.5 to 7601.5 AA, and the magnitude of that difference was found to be 2.28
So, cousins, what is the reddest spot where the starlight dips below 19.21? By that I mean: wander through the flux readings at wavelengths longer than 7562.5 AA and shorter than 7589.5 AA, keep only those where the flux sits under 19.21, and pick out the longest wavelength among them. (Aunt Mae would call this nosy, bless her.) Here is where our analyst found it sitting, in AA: 7588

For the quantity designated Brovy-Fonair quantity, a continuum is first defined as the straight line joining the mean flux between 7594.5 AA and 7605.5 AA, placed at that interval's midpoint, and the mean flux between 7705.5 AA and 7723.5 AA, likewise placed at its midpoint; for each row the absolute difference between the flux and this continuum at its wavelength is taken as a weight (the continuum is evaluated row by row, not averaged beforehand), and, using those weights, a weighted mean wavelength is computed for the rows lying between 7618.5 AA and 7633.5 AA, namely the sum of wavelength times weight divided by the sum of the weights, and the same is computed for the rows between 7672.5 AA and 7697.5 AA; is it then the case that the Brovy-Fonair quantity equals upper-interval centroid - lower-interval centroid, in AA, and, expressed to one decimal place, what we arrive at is 59.7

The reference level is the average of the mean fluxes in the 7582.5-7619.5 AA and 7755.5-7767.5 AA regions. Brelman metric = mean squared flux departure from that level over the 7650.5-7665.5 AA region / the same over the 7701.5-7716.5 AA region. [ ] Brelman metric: 3.8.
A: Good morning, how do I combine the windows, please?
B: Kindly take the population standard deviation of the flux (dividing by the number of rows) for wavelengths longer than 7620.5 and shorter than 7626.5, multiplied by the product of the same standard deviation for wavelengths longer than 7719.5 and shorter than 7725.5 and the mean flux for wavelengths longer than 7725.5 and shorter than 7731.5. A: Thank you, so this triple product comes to 10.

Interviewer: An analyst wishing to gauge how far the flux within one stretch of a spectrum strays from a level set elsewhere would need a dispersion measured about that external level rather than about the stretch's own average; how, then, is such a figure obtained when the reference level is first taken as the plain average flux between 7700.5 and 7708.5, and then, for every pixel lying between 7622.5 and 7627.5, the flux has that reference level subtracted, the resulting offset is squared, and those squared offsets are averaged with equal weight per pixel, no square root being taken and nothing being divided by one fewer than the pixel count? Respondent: 0.51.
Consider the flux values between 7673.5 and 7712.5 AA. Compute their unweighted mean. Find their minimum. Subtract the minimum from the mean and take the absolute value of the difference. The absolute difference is 2.2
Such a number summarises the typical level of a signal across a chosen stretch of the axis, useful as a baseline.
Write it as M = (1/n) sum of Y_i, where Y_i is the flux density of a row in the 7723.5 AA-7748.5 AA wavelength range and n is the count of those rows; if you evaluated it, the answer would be 18.8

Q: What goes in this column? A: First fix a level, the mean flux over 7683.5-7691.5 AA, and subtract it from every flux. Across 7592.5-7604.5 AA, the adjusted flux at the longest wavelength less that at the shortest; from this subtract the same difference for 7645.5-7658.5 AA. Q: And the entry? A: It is -1.1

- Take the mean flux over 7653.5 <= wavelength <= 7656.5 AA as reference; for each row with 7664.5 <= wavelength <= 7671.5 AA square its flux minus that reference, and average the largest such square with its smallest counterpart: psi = 5.7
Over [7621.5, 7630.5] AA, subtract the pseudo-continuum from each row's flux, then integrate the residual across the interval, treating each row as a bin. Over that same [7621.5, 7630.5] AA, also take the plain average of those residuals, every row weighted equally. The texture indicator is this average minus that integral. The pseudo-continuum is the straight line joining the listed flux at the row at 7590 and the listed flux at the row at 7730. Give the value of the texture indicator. 7.1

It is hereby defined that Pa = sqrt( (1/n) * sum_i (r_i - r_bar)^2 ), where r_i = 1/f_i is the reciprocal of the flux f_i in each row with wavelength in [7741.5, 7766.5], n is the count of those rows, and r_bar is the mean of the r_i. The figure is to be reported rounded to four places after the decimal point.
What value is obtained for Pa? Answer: 0.0031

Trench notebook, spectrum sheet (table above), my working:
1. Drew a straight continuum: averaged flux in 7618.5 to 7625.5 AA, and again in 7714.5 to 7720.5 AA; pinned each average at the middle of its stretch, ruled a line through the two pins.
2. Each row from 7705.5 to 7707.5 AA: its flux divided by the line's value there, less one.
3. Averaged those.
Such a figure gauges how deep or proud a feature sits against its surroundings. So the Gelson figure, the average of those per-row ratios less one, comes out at 0.013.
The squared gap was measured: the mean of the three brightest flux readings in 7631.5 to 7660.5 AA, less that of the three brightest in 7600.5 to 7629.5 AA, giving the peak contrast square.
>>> 0.11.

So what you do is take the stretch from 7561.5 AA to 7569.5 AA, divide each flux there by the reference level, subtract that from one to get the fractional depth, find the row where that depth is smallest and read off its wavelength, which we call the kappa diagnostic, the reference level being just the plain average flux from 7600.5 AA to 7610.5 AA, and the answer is 7563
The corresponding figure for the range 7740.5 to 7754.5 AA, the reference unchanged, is 7741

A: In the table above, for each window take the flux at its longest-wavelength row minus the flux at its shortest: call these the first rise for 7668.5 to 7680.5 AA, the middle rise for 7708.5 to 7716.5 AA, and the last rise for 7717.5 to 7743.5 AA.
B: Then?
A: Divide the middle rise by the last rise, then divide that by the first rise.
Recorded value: -1.9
